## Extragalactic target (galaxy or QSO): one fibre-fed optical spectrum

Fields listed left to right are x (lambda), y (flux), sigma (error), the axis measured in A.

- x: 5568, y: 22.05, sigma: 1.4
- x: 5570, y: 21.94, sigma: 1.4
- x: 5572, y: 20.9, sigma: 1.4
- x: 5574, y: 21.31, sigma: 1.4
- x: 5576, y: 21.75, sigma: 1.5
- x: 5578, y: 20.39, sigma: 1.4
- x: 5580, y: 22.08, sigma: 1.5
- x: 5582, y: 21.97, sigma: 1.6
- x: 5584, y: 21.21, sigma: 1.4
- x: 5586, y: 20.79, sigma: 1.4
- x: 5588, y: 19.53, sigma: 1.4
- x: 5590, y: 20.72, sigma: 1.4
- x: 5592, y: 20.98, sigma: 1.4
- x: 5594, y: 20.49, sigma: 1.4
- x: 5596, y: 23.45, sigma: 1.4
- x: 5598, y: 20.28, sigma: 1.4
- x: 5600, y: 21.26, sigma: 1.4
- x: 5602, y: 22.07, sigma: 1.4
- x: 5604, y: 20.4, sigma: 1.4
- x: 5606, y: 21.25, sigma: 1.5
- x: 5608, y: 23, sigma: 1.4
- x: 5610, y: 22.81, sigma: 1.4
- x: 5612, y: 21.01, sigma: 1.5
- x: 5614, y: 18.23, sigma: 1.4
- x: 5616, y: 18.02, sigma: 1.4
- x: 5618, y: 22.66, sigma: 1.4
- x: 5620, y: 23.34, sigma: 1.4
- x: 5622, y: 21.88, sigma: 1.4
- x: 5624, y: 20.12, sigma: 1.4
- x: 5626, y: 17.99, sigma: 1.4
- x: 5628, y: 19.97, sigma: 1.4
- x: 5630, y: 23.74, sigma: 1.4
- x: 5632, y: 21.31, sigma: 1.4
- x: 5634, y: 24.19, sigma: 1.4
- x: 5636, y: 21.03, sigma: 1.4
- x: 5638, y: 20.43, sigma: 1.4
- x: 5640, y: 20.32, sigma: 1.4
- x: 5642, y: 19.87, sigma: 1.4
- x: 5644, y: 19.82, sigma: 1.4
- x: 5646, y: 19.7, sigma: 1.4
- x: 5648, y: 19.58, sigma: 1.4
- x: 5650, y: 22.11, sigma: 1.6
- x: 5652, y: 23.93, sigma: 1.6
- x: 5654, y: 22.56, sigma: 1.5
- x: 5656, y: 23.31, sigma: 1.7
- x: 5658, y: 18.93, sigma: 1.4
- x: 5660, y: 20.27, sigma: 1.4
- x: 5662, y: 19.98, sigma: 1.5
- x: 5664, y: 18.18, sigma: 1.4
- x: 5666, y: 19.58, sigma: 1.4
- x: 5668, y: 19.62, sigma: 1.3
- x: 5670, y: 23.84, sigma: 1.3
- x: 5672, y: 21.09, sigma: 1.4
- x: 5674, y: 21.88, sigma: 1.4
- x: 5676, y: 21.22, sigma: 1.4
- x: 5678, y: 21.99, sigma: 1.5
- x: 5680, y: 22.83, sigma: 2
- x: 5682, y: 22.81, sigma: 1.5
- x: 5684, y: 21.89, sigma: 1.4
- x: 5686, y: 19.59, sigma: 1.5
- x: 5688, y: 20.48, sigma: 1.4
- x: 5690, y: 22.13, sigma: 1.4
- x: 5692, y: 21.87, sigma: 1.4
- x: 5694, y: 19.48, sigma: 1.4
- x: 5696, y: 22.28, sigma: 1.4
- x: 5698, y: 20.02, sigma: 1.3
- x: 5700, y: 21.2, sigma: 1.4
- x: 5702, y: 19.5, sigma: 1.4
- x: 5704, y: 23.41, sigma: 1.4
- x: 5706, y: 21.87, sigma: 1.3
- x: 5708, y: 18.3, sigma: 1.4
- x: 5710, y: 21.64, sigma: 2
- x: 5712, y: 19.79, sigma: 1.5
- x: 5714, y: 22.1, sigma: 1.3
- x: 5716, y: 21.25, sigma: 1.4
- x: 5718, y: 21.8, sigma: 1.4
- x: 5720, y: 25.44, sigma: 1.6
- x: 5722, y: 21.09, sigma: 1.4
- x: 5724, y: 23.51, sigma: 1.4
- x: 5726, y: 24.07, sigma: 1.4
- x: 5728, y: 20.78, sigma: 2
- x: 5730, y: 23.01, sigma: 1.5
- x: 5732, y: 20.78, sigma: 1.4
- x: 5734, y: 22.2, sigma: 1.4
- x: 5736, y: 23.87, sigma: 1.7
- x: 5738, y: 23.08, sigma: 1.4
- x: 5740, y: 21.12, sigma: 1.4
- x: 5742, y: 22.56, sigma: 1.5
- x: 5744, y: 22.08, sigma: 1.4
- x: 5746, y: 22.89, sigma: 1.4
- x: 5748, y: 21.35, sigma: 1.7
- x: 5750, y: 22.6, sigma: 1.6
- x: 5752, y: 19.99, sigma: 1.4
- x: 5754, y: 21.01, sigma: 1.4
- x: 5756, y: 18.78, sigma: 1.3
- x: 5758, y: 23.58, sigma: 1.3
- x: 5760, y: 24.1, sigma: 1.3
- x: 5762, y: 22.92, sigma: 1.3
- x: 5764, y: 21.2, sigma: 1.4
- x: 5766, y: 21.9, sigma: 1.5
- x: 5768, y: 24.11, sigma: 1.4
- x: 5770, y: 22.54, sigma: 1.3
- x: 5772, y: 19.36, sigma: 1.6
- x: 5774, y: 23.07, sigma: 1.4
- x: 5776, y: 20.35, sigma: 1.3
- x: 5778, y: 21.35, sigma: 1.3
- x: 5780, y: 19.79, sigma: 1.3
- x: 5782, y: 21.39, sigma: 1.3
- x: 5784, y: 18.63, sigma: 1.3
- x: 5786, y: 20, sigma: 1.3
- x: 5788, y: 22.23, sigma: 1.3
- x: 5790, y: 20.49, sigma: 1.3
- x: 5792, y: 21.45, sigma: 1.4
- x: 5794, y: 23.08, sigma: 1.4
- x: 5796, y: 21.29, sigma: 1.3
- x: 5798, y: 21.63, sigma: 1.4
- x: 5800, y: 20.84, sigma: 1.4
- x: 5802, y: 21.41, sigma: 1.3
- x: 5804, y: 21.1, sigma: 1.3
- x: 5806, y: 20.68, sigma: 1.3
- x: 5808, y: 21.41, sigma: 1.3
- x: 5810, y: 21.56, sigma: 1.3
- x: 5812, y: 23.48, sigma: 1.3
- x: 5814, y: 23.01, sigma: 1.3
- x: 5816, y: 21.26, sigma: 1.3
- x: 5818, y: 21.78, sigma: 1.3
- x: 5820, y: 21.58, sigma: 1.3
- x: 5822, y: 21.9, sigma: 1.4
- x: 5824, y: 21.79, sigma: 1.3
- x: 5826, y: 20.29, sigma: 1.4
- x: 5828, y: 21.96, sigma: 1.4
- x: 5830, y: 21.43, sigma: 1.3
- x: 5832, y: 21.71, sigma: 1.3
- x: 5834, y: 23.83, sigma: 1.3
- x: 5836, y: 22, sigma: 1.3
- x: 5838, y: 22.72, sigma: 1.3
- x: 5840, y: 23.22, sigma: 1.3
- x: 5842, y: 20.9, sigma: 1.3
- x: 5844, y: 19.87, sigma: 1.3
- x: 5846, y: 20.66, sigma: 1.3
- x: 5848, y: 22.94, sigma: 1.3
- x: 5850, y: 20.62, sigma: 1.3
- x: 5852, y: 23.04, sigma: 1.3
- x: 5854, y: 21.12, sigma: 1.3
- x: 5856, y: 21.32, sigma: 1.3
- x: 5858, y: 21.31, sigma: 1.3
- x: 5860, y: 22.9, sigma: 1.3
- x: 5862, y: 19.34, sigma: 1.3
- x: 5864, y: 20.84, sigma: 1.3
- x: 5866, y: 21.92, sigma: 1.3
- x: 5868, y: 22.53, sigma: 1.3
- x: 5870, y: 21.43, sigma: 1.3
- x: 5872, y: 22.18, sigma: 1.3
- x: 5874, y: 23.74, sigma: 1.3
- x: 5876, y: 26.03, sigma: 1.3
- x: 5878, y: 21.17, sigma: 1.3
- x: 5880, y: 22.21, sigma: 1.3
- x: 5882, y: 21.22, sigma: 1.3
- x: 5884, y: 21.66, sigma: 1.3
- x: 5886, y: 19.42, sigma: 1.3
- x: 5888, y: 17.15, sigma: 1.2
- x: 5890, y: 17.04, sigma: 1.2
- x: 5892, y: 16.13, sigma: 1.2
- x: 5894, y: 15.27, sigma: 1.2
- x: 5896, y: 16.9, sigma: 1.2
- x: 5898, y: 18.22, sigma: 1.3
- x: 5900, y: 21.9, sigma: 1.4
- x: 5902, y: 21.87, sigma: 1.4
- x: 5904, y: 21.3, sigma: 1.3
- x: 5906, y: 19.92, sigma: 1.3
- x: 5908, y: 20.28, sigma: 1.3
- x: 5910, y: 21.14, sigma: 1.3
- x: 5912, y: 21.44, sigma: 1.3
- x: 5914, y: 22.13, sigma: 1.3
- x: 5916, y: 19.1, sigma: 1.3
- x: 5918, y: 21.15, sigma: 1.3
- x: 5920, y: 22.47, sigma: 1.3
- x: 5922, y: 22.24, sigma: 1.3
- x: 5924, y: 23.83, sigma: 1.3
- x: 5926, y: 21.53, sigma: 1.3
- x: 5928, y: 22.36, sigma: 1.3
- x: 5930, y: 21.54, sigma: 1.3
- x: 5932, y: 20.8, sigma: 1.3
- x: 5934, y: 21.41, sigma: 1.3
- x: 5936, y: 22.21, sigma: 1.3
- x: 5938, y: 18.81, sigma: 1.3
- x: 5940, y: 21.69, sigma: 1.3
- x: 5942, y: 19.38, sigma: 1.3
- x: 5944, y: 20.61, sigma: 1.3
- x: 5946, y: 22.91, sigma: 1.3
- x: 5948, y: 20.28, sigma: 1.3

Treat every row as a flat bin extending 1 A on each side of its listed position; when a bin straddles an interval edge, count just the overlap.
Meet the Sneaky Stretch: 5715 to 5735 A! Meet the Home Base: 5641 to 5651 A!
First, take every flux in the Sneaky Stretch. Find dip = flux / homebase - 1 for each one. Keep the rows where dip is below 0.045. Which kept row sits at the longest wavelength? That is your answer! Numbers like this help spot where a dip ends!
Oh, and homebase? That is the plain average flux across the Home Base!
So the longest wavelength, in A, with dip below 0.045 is 5732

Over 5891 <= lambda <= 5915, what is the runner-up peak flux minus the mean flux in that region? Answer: 2.2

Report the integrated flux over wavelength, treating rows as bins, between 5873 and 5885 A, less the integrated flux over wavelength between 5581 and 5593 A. 22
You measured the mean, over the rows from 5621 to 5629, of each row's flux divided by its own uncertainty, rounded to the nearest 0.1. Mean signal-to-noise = 14.3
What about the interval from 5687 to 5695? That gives 15.0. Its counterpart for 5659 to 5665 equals 13.6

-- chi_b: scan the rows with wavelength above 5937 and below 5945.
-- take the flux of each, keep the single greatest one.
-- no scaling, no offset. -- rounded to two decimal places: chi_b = 21.69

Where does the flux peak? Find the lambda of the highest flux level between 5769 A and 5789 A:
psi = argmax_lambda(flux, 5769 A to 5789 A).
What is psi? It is 5774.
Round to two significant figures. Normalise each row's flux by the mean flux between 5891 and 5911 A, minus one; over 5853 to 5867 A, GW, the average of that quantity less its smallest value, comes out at 0.099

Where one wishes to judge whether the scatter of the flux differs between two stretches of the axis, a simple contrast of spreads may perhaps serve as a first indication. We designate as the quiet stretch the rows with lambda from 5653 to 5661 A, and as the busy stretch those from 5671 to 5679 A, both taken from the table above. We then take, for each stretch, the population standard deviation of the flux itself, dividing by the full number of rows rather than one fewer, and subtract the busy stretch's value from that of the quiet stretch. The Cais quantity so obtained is 1.4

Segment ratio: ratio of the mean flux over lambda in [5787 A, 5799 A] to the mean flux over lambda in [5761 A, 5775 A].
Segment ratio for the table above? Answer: 0.98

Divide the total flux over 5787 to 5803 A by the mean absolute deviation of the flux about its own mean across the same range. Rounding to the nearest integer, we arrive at 302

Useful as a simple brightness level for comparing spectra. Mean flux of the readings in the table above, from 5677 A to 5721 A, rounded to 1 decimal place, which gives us 21.4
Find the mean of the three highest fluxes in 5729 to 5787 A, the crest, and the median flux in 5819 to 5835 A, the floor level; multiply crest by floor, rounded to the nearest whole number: 523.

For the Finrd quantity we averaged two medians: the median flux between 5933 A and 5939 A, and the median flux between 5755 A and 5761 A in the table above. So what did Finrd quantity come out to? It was 22.5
